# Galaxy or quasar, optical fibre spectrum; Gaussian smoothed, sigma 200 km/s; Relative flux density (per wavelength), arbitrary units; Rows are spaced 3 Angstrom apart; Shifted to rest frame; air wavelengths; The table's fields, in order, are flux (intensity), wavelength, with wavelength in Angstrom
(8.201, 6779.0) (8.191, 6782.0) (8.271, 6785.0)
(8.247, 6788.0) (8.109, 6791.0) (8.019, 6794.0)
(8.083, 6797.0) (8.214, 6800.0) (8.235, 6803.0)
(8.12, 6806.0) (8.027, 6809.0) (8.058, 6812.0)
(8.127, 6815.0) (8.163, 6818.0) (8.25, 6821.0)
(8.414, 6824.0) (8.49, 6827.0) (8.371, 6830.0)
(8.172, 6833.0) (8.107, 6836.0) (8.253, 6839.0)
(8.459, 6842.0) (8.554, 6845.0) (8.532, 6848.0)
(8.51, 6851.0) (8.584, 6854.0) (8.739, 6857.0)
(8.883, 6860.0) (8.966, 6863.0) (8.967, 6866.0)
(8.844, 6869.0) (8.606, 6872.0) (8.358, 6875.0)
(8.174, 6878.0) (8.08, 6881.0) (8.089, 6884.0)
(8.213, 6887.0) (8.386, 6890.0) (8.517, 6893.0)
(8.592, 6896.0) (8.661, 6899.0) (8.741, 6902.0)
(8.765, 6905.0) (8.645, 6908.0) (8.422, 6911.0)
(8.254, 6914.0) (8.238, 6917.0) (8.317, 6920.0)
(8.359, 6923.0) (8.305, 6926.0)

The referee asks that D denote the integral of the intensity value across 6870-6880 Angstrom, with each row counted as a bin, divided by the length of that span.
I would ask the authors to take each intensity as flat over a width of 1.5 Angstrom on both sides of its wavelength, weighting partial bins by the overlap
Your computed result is 8.39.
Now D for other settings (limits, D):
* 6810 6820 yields 8.12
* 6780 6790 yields 8.23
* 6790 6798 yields 8.07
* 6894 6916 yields 8.57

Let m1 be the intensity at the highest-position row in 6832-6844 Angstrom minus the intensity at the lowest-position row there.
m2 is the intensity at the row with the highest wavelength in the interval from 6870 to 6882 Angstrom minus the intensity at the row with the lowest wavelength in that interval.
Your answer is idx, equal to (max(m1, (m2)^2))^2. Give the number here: 0.08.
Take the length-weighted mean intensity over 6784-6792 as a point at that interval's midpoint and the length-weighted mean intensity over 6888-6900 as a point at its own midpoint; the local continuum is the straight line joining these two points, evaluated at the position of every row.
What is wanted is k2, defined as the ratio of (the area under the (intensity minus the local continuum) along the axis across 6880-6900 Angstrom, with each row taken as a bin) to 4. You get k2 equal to -0.7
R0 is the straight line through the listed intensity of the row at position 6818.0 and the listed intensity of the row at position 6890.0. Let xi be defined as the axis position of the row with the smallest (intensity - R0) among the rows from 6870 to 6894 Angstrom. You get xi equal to 6884.0 Angstrom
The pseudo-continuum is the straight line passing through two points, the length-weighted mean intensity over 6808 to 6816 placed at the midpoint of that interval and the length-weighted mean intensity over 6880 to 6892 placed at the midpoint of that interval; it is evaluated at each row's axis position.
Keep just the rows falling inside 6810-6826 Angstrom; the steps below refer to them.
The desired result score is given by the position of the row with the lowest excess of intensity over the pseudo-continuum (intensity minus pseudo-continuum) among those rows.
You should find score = 6812.0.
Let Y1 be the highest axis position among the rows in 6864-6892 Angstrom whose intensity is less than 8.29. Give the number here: 6887.0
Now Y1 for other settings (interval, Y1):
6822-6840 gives 6839.0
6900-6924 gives 6917.0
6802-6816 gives 6815.0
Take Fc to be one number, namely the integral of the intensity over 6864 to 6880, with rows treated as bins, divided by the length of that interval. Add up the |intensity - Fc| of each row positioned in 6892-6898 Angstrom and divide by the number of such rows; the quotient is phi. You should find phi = 0.04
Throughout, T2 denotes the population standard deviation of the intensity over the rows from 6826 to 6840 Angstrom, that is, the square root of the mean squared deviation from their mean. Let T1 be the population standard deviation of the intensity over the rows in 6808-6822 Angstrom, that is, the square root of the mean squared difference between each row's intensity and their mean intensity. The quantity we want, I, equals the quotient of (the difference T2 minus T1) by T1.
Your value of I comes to 0.7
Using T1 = 0.079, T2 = 0.138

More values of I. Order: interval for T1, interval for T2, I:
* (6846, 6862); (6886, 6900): 0.1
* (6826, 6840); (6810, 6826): -0.1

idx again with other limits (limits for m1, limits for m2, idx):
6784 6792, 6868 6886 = 0.32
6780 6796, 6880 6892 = 0.01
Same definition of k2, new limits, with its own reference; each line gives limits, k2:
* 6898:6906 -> 0.4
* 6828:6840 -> -0.3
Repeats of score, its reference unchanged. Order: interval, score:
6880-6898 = 6881.0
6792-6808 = 6794.0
